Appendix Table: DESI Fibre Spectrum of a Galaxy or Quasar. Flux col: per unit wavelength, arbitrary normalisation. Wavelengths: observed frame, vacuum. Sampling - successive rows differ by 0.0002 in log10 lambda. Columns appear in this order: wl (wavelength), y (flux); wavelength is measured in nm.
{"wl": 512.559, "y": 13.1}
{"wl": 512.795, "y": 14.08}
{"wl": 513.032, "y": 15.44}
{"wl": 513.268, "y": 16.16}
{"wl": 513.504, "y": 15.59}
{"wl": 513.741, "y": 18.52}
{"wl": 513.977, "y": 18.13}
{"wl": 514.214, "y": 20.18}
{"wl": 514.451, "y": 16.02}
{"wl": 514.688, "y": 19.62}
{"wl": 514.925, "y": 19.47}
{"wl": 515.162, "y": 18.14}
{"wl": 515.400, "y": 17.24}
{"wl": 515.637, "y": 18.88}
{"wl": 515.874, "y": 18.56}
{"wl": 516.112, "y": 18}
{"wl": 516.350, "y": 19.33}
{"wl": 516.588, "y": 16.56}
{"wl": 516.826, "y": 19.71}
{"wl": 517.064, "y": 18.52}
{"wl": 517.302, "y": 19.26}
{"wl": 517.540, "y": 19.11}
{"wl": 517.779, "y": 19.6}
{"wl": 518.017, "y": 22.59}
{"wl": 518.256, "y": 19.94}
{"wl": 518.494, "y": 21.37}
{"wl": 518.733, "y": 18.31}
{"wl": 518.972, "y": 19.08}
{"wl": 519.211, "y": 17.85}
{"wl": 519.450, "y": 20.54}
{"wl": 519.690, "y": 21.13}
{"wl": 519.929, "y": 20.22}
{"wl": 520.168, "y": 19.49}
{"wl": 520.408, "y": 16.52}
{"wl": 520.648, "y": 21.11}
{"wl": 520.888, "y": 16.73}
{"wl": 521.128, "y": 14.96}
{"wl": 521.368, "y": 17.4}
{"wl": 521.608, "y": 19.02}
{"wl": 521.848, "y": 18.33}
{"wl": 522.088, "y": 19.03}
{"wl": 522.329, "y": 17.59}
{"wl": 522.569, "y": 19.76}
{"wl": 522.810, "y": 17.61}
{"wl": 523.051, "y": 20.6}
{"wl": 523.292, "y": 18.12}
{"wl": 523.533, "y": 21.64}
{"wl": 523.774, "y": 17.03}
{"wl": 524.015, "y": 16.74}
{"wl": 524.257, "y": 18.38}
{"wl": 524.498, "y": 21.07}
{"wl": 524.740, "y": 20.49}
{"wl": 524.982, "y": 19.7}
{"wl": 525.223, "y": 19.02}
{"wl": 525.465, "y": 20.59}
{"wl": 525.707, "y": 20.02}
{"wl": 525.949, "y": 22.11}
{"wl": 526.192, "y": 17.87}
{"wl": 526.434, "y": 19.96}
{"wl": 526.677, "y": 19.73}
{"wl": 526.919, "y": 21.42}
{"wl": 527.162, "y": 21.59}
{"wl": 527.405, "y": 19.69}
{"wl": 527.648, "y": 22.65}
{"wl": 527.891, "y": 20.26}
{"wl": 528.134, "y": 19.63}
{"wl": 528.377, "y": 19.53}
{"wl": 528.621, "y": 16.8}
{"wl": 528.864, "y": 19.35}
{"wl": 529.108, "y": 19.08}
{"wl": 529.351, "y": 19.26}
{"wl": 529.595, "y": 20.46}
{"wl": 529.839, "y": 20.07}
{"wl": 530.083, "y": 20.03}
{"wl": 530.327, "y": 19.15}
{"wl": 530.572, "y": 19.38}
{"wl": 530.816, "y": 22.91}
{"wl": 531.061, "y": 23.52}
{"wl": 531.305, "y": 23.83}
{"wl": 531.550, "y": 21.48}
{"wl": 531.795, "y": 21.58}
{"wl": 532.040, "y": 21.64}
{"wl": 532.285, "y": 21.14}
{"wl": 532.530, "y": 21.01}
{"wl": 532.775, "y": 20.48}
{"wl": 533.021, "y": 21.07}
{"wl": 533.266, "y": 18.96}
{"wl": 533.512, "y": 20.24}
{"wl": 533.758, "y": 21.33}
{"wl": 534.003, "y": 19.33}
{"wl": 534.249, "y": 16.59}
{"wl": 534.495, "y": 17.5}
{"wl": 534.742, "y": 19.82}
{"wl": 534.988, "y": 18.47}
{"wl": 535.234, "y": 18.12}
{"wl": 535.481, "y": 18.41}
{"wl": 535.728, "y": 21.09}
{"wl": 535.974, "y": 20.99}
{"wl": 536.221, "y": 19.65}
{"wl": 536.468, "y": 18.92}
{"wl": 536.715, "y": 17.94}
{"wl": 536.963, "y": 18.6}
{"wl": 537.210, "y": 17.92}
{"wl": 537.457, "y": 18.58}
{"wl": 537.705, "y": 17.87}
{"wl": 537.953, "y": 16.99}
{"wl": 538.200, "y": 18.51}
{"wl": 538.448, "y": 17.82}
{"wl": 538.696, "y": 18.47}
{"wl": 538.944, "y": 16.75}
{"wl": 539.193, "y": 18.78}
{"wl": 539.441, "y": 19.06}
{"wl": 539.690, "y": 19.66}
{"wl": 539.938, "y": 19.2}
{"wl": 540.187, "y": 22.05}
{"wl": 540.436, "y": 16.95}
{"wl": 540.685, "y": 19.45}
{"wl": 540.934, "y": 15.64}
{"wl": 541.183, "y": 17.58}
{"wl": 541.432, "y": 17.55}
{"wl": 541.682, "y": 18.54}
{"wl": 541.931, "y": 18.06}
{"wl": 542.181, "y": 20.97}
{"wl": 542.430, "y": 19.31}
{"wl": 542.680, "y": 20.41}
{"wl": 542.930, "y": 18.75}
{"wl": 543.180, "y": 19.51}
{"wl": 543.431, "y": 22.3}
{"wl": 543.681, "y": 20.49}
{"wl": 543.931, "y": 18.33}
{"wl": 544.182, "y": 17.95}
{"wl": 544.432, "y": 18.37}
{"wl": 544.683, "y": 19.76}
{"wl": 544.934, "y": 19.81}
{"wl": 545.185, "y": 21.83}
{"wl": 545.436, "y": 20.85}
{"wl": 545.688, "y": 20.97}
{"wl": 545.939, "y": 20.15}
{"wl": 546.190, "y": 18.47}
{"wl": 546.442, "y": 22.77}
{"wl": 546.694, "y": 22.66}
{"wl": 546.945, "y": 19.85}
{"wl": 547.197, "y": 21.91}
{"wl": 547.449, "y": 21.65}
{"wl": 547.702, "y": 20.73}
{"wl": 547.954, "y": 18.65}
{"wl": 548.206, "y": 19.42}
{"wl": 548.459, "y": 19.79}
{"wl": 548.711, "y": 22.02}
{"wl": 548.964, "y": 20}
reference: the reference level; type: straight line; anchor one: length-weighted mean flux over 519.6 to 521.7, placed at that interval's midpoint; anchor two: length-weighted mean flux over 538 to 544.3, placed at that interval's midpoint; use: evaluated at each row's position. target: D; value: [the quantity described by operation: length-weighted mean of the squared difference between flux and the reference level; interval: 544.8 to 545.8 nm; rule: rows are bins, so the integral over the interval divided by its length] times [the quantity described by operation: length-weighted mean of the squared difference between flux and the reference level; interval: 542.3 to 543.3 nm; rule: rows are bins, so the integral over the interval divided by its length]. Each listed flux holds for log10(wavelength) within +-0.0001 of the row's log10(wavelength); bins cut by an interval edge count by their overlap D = 3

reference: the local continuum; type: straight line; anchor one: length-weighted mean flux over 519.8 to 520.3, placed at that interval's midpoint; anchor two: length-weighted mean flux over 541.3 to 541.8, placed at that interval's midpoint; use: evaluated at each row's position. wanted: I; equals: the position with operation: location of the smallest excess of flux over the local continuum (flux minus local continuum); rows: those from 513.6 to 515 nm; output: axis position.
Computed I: 514.451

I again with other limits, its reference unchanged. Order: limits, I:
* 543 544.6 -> 544.182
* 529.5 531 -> 530.327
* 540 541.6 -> 540.934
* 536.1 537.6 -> 536.715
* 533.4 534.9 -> 534.249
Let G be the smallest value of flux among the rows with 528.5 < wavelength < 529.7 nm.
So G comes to 16.8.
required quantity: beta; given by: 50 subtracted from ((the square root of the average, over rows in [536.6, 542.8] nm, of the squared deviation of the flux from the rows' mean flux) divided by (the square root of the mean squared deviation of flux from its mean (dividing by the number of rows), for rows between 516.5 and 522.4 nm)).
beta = -49.2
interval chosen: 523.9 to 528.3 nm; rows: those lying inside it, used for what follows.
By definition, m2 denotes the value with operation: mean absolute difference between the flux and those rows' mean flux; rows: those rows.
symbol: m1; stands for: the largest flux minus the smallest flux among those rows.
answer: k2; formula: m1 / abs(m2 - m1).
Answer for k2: 1.23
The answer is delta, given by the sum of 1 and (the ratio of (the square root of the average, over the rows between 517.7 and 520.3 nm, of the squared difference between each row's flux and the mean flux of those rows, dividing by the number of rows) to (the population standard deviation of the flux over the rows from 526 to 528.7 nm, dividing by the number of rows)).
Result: 1.84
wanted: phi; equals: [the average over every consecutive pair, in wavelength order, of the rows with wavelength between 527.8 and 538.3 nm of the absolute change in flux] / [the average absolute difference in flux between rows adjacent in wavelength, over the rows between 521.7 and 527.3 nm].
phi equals 0.58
